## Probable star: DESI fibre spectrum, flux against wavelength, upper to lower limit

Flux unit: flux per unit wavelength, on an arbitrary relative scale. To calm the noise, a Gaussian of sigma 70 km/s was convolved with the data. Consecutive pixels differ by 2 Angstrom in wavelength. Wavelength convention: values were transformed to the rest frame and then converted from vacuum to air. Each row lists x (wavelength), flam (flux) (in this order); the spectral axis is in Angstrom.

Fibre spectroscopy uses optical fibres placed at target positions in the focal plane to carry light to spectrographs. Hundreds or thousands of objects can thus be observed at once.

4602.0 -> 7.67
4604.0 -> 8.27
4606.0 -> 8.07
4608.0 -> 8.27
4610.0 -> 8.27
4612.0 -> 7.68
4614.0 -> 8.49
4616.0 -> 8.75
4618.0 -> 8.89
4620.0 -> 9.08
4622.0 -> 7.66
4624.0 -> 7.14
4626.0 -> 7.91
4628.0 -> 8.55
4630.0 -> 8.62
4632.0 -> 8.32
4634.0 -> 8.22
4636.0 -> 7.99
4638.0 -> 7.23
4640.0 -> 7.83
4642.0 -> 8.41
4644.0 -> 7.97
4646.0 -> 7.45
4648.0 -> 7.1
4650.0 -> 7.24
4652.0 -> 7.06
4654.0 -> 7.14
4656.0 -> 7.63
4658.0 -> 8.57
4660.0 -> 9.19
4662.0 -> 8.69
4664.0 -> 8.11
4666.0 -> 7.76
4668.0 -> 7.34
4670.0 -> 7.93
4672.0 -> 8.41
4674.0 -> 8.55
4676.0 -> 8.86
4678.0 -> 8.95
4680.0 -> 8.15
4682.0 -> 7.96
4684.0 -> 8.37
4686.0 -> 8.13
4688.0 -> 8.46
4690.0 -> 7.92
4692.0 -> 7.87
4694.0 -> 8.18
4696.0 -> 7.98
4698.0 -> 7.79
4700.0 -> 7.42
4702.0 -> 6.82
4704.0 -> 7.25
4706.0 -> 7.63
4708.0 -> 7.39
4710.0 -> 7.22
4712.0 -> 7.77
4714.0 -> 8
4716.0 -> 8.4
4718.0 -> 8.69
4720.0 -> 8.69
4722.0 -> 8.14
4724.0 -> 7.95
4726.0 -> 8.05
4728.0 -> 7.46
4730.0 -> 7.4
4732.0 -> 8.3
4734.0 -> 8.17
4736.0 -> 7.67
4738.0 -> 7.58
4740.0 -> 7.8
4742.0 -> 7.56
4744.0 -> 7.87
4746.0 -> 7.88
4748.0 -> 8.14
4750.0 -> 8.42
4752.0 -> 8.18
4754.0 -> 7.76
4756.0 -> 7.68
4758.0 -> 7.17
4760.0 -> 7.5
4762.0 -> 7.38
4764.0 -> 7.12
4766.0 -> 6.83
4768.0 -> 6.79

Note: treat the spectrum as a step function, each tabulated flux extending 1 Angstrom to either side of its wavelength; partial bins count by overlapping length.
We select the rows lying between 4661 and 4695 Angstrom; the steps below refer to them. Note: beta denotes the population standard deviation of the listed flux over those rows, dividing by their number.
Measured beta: 0.40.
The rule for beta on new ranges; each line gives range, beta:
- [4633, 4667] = 0.61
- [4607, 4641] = 0.53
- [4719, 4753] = 0.34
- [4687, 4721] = 0.52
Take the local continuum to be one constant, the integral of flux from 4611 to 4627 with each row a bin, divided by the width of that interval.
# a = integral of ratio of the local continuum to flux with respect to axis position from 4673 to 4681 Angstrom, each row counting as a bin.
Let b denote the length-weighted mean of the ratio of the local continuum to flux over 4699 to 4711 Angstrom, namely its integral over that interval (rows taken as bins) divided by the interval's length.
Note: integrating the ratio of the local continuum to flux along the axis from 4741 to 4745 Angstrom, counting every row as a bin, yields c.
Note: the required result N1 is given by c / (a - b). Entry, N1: 0.7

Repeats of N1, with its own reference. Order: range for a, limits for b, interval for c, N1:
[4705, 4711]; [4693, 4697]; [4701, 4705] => 0.8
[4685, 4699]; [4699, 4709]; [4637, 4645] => 0.6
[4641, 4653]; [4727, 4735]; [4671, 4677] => 0.5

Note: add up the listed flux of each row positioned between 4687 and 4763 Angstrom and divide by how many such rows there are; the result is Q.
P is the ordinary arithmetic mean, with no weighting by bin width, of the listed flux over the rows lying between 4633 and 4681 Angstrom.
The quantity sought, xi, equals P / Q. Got 1.02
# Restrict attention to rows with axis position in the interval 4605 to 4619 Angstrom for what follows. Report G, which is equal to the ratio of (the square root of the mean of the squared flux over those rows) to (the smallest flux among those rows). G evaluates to 1.09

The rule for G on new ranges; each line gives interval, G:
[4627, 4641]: 1.12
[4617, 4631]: 1.16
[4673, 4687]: 1.06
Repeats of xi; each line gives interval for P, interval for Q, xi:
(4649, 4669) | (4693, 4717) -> 1.03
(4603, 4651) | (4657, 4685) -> 0.97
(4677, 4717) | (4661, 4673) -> 0.98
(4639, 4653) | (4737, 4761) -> 0.97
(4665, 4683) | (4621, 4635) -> 1.02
